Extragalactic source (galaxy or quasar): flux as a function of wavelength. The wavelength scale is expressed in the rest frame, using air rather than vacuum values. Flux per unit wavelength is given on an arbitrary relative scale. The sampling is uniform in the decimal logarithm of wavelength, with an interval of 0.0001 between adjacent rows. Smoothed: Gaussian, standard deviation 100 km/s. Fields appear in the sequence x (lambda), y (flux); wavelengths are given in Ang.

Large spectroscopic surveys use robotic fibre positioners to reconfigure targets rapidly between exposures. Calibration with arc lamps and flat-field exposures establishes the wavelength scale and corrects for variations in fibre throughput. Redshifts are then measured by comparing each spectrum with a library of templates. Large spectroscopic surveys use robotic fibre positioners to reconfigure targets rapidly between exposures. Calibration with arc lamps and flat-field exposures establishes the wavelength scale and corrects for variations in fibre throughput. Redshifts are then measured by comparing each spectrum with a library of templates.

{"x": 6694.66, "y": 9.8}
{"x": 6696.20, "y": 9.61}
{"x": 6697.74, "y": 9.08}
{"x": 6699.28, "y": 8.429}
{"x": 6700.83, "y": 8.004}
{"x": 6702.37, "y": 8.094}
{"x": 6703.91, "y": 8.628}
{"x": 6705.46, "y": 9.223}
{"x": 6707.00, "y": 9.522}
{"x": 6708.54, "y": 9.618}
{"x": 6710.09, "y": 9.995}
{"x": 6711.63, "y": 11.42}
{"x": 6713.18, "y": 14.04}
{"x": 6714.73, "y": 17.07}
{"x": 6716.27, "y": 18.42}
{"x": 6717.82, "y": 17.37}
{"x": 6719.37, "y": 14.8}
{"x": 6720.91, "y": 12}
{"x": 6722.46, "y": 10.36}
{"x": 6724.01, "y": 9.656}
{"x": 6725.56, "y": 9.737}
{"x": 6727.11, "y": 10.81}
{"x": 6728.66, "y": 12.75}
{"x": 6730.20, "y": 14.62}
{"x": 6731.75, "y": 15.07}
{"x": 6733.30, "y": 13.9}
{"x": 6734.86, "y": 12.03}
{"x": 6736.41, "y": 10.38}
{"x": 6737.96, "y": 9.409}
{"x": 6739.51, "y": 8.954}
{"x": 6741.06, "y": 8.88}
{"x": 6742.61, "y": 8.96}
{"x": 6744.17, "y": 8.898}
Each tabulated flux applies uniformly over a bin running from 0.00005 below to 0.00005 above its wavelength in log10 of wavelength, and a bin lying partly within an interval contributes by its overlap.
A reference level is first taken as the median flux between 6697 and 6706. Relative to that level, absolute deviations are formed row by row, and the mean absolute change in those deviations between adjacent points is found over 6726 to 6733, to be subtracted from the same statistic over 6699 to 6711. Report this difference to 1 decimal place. -1.1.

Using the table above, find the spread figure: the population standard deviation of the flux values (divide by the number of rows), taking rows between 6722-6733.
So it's 2.1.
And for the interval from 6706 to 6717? 3.4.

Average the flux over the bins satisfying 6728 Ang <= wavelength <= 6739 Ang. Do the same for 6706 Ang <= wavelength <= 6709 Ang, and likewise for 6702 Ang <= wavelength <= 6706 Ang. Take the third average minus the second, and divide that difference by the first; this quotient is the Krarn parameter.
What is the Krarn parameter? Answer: -0.07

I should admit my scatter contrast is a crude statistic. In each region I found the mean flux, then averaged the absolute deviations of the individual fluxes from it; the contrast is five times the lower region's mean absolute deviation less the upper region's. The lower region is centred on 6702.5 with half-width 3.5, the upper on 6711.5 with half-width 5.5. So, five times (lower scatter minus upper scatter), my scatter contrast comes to -14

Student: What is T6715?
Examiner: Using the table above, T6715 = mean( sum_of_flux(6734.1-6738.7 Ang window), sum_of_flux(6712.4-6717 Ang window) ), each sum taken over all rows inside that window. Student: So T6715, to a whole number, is 41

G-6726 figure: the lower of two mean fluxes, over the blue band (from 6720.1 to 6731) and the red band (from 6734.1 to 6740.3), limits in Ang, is 10.2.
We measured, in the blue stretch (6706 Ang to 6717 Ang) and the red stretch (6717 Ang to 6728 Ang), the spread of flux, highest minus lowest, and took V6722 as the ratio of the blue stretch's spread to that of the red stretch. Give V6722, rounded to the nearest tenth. 1.2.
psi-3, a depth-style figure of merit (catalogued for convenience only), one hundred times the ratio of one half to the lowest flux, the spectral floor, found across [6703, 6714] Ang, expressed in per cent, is 5.80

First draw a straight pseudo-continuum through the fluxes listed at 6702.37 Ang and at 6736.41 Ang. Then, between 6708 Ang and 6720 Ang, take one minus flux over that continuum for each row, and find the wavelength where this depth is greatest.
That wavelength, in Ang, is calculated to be 6708.54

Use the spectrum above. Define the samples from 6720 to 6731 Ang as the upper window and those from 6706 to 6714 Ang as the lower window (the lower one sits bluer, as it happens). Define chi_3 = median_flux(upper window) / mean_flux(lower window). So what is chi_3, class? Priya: 1.0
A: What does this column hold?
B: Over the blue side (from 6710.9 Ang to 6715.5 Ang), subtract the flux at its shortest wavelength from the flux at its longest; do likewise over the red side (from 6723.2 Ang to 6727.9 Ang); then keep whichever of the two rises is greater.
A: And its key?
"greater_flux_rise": 6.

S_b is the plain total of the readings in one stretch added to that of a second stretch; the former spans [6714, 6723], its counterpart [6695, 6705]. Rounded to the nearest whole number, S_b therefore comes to 142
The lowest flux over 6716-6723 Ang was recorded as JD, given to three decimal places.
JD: 10.360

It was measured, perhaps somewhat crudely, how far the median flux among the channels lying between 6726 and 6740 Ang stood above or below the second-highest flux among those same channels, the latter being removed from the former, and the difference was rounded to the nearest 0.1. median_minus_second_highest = -2.6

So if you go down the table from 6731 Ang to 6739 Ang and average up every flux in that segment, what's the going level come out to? 12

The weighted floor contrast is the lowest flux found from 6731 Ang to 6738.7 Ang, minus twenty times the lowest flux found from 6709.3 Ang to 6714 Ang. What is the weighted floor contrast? -190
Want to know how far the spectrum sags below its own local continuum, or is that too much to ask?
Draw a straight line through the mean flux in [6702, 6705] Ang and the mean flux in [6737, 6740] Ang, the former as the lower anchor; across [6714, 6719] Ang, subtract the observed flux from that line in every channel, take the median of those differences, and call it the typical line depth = -9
